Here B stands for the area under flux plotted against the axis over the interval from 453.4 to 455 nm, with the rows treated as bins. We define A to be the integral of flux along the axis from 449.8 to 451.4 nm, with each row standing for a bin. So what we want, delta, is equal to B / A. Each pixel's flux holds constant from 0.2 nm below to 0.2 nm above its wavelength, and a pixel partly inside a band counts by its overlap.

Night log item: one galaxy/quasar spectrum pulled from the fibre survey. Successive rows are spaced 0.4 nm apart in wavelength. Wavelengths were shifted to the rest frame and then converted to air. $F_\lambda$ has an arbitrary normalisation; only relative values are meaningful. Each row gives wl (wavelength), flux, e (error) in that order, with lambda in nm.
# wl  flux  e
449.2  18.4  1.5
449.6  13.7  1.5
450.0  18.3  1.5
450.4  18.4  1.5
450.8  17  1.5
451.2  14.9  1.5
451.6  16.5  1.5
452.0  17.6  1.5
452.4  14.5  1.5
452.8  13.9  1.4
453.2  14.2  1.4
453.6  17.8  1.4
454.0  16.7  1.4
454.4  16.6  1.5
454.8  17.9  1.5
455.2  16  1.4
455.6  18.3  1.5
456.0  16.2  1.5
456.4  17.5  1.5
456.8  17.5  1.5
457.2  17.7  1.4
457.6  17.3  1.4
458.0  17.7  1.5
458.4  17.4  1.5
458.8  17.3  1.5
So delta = 1.01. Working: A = 27.4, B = 27.6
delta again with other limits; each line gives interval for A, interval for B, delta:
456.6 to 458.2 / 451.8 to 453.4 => 0.86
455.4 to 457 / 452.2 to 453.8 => 0.87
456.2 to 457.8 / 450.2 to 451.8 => 0.95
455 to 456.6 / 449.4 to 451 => 0.99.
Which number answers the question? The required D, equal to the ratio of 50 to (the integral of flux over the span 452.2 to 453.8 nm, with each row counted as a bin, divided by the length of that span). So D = 3.31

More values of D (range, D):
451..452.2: 3.06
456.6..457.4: 2.84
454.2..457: 2.92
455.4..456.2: 2.90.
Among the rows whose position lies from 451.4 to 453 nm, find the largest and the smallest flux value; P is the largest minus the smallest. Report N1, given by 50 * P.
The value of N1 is 185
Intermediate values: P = 3.7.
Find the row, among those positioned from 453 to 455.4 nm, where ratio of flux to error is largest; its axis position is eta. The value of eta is 453.6 nm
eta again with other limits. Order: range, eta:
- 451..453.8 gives 453.6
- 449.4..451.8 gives 450.4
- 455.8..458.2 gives 457.2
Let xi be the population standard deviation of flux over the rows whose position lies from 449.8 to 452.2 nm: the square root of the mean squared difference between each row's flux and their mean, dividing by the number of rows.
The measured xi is 1.2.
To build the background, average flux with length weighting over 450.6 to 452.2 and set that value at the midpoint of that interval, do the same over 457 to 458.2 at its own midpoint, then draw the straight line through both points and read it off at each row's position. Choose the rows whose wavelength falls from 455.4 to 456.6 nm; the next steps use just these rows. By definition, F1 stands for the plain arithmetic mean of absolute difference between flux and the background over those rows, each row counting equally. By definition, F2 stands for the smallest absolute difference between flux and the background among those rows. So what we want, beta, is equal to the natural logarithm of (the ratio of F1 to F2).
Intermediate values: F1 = 0.8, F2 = 0.14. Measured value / 1.7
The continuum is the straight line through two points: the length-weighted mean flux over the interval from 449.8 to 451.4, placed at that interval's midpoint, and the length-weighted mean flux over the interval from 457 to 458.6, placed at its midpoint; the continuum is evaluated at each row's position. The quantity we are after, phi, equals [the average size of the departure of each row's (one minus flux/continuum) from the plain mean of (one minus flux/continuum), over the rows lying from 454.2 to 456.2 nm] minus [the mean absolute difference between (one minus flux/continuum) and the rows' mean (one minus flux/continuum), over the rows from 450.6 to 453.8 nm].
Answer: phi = -0.03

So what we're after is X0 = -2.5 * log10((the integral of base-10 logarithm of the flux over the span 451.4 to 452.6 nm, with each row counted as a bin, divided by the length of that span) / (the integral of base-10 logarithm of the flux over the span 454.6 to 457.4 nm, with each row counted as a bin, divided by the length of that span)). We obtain 0.026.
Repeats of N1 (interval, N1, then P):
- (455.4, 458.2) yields 105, 2.1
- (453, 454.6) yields 180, 3.6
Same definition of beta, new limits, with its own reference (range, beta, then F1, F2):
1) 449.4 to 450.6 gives 0.1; 2.2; 2.04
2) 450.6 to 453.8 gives 3.8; 1.5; 0.03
